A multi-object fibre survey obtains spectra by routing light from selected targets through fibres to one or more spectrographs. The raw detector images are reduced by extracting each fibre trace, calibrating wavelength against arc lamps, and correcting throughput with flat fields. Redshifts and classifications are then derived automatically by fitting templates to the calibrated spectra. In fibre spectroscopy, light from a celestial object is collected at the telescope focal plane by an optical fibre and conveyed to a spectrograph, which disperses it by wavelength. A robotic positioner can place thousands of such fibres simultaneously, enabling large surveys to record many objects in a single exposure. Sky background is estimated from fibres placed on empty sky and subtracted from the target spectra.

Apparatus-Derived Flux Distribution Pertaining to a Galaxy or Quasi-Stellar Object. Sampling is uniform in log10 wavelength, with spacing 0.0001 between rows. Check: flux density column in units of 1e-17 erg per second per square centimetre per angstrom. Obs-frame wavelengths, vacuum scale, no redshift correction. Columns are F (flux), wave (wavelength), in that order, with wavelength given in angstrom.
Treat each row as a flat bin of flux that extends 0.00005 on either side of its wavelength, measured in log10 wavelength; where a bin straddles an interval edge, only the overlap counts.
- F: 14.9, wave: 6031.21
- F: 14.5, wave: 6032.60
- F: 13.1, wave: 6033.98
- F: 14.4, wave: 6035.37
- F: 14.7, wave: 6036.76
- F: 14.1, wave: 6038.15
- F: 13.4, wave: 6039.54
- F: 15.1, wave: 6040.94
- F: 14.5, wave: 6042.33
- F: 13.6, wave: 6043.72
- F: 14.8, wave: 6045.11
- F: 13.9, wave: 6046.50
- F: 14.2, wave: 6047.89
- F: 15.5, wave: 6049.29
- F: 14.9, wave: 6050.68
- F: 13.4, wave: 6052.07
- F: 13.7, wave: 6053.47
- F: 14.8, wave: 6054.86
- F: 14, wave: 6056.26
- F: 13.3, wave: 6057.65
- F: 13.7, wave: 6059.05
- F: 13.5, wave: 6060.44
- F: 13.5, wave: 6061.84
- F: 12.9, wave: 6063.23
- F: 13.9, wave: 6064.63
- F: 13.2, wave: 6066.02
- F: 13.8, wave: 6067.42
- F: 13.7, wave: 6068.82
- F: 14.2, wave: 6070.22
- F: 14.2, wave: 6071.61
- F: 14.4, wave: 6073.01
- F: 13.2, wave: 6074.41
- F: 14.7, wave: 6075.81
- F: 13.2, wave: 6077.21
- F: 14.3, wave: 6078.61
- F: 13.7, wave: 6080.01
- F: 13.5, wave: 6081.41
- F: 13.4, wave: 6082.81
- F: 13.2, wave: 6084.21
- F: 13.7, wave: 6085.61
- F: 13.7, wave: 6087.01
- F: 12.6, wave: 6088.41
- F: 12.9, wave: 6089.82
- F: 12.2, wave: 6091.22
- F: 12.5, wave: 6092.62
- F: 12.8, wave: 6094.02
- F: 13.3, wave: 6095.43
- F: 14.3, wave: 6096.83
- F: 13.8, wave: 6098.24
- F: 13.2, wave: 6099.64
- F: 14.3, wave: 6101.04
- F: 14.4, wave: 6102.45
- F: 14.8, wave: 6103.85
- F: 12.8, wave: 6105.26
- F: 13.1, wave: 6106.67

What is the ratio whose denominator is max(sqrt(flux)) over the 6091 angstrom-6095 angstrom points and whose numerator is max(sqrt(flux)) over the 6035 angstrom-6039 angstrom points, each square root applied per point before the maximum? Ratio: 1.07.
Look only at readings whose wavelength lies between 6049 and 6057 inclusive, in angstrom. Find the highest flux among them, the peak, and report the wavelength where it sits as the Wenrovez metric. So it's 6049.29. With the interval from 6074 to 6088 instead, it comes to 6075.81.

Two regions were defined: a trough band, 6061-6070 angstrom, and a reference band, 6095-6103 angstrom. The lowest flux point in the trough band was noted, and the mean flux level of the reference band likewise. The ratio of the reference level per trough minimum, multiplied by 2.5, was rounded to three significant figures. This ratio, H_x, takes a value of 2.69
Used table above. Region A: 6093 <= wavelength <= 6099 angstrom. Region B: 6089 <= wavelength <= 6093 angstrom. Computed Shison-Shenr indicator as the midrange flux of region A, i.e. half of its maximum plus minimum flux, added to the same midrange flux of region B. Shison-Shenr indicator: 26.1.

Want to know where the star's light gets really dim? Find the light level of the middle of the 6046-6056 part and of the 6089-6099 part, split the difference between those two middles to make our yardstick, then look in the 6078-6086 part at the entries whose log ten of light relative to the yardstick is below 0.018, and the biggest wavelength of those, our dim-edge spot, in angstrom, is 6085.61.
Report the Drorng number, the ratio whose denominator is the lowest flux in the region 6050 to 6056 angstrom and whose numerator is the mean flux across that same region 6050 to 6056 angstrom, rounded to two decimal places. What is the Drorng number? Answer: 1.06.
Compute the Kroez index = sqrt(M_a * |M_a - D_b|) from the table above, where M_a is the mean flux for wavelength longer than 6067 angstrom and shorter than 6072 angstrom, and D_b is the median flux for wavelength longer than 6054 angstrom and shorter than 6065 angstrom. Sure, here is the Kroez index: 2.3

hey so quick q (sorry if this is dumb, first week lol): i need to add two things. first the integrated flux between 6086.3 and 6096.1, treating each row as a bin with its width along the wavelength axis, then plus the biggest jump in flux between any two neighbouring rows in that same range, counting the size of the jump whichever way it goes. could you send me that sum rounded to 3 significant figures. 127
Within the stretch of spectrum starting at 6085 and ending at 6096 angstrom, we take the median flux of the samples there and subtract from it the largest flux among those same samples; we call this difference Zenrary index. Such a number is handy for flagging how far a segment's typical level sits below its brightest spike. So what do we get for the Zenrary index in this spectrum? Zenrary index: -0.85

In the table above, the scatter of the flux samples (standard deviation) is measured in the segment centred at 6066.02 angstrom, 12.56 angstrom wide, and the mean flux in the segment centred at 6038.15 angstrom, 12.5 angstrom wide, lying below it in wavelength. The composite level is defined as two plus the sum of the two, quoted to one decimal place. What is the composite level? 16.6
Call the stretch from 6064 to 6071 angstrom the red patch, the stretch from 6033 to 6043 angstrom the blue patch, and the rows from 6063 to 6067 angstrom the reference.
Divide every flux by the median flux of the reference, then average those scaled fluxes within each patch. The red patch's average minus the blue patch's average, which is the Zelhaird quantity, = -0.03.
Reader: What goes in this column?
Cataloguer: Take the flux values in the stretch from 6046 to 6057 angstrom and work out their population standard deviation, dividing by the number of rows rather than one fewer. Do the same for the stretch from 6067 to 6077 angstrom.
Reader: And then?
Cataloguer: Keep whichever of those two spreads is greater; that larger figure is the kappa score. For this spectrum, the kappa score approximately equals 0.66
